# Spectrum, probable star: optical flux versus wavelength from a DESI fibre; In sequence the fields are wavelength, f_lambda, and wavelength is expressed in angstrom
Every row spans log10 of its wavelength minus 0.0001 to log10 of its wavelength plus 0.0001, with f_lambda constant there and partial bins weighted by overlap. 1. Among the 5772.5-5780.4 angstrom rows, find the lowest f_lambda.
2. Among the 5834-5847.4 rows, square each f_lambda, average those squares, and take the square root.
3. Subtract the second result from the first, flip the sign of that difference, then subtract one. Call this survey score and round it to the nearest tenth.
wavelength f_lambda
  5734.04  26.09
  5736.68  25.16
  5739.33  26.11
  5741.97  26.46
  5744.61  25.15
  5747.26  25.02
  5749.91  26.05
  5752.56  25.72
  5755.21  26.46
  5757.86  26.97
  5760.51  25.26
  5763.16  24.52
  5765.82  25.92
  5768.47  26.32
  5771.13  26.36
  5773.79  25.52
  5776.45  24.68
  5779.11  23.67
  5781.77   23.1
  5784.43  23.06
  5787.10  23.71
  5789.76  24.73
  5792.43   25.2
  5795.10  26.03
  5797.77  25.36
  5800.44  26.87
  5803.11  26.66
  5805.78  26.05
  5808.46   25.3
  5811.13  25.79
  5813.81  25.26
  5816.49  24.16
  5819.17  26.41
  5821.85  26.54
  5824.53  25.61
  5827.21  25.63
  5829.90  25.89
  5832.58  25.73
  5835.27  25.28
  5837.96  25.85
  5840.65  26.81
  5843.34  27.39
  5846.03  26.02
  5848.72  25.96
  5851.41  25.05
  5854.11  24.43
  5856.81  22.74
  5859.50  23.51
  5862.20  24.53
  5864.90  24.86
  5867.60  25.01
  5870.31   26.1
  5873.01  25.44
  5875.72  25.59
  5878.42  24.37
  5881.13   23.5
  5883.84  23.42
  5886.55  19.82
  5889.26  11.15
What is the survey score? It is 1.6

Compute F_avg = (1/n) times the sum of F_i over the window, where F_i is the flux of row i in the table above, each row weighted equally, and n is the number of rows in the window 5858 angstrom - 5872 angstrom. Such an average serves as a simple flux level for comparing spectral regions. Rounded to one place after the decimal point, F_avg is 24.8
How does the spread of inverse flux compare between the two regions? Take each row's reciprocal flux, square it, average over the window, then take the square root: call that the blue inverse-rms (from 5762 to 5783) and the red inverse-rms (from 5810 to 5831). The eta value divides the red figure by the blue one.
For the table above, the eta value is 0.97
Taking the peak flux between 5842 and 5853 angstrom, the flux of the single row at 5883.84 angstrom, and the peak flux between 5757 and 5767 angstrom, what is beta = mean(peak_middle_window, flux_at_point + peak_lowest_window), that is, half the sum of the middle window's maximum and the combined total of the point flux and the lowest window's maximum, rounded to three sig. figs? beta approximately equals 38.9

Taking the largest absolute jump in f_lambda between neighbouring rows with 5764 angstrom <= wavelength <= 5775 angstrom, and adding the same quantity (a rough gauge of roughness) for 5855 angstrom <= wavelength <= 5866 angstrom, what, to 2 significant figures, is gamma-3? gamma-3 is 1.9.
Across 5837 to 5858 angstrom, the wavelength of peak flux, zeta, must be 5843.34 angstrom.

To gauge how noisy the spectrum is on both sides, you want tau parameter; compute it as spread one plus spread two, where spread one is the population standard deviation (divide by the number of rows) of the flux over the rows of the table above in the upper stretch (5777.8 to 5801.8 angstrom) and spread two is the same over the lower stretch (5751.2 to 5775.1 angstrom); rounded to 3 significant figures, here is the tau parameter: 1.96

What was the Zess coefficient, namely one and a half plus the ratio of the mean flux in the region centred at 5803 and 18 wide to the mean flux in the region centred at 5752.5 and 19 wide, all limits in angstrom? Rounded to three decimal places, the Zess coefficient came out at 2.508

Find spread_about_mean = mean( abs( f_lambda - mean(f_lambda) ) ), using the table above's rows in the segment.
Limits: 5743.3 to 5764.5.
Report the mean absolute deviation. 0.66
